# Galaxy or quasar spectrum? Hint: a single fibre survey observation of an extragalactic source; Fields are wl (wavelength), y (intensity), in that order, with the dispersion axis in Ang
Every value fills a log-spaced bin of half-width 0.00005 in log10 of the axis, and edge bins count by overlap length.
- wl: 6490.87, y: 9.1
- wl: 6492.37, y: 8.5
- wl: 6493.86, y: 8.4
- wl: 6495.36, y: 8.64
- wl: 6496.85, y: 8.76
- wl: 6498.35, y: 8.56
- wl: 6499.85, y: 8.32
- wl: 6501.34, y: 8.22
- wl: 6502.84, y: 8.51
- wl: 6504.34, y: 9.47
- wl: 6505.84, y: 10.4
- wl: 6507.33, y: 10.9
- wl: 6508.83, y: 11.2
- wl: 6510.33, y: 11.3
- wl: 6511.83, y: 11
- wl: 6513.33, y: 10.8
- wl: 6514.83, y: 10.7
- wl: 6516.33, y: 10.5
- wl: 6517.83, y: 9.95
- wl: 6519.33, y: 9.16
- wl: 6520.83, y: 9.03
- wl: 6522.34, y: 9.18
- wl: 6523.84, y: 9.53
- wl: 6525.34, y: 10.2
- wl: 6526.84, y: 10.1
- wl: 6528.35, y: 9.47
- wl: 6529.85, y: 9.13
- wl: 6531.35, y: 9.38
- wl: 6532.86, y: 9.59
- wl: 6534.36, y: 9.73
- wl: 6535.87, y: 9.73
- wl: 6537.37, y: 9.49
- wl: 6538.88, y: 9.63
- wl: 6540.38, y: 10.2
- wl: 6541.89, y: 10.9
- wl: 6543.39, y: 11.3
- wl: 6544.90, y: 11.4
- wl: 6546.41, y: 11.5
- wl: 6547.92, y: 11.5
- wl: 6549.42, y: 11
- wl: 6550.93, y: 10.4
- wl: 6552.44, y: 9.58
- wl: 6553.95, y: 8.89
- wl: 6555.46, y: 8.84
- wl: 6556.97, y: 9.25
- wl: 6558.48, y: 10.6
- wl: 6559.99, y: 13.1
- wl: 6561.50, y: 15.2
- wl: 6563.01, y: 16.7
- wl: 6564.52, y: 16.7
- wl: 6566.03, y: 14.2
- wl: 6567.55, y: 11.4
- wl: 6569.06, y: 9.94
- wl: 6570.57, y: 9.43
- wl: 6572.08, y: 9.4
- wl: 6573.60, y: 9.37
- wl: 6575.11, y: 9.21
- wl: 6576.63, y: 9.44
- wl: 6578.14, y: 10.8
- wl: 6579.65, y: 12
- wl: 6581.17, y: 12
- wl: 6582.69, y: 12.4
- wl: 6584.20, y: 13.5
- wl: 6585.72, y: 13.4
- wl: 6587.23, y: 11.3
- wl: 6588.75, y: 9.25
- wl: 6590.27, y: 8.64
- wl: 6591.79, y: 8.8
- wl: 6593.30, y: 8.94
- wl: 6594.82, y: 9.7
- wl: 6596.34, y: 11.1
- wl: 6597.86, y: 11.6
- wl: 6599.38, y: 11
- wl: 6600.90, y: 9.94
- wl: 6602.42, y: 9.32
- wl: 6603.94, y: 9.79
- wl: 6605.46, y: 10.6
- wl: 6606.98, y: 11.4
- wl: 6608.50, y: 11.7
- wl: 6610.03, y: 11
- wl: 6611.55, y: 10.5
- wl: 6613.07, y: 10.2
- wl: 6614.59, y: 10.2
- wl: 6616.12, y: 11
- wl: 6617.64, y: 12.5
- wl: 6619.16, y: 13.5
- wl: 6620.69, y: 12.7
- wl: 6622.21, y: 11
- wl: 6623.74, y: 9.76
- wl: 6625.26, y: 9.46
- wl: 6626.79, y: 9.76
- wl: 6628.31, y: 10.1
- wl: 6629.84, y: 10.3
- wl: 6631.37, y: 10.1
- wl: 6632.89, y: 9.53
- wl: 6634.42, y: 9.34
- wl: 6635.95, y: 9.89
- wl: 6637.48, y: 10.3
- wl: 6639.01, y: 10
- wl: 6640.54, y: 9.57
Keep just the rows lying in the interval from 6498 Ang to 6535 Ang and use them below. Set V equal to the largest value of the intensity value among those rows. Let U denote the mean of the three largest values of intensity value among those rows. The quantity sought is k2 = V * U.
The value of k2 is 126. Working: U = 11.2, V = 11.3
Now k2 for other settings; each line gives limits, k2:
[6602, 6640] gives 174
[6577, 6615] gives 177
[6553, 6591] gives 271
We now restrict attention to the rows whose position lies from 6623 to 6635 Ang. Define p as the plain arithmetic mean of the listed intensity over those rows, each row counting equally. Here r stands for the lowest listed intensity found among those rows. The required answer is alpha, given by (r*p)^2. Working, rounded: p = 9.8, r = 9.34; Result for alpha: 8367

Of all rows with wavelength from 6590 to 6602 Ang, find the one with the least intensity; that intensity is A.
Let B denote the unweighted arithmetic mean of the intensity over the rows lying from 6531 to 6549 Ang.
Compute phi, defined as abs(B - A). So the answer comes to 1.7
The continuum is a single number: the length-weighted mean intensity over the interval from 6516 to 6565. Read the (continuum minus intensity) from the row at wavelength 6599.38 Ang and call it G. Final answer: -0.4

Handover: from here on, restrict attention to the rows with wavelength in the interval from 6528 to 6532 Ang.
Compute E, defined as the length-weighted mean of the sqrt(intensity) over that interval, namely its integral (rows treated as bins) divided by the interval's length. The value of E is 3.06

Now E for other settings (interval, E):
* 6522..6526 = 3.11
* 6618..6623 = 3.52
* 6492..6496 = 2.92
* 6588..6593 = 2.98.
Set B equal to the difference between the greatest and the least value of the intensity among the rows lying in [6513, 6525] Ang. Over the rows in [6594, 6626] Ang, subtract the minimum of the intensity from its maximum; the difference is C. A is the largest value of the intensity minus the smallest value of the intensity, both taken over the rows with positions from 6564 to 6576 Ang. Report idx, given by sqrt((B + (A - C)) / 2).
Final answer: 1.6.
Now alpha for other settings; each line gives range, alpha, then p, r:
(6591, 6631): 8718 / 10.6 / 8.8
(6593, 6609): 8749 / 10.5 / 8.94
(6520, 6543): 7650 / 9.7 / 9.03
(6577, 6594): 9037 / 11.0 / 8.64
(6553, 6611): 9113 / 11.0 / 8.64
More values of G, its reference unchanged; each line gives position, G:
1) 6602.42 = 1.3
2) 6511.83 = -0.4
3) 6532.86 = 1.0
